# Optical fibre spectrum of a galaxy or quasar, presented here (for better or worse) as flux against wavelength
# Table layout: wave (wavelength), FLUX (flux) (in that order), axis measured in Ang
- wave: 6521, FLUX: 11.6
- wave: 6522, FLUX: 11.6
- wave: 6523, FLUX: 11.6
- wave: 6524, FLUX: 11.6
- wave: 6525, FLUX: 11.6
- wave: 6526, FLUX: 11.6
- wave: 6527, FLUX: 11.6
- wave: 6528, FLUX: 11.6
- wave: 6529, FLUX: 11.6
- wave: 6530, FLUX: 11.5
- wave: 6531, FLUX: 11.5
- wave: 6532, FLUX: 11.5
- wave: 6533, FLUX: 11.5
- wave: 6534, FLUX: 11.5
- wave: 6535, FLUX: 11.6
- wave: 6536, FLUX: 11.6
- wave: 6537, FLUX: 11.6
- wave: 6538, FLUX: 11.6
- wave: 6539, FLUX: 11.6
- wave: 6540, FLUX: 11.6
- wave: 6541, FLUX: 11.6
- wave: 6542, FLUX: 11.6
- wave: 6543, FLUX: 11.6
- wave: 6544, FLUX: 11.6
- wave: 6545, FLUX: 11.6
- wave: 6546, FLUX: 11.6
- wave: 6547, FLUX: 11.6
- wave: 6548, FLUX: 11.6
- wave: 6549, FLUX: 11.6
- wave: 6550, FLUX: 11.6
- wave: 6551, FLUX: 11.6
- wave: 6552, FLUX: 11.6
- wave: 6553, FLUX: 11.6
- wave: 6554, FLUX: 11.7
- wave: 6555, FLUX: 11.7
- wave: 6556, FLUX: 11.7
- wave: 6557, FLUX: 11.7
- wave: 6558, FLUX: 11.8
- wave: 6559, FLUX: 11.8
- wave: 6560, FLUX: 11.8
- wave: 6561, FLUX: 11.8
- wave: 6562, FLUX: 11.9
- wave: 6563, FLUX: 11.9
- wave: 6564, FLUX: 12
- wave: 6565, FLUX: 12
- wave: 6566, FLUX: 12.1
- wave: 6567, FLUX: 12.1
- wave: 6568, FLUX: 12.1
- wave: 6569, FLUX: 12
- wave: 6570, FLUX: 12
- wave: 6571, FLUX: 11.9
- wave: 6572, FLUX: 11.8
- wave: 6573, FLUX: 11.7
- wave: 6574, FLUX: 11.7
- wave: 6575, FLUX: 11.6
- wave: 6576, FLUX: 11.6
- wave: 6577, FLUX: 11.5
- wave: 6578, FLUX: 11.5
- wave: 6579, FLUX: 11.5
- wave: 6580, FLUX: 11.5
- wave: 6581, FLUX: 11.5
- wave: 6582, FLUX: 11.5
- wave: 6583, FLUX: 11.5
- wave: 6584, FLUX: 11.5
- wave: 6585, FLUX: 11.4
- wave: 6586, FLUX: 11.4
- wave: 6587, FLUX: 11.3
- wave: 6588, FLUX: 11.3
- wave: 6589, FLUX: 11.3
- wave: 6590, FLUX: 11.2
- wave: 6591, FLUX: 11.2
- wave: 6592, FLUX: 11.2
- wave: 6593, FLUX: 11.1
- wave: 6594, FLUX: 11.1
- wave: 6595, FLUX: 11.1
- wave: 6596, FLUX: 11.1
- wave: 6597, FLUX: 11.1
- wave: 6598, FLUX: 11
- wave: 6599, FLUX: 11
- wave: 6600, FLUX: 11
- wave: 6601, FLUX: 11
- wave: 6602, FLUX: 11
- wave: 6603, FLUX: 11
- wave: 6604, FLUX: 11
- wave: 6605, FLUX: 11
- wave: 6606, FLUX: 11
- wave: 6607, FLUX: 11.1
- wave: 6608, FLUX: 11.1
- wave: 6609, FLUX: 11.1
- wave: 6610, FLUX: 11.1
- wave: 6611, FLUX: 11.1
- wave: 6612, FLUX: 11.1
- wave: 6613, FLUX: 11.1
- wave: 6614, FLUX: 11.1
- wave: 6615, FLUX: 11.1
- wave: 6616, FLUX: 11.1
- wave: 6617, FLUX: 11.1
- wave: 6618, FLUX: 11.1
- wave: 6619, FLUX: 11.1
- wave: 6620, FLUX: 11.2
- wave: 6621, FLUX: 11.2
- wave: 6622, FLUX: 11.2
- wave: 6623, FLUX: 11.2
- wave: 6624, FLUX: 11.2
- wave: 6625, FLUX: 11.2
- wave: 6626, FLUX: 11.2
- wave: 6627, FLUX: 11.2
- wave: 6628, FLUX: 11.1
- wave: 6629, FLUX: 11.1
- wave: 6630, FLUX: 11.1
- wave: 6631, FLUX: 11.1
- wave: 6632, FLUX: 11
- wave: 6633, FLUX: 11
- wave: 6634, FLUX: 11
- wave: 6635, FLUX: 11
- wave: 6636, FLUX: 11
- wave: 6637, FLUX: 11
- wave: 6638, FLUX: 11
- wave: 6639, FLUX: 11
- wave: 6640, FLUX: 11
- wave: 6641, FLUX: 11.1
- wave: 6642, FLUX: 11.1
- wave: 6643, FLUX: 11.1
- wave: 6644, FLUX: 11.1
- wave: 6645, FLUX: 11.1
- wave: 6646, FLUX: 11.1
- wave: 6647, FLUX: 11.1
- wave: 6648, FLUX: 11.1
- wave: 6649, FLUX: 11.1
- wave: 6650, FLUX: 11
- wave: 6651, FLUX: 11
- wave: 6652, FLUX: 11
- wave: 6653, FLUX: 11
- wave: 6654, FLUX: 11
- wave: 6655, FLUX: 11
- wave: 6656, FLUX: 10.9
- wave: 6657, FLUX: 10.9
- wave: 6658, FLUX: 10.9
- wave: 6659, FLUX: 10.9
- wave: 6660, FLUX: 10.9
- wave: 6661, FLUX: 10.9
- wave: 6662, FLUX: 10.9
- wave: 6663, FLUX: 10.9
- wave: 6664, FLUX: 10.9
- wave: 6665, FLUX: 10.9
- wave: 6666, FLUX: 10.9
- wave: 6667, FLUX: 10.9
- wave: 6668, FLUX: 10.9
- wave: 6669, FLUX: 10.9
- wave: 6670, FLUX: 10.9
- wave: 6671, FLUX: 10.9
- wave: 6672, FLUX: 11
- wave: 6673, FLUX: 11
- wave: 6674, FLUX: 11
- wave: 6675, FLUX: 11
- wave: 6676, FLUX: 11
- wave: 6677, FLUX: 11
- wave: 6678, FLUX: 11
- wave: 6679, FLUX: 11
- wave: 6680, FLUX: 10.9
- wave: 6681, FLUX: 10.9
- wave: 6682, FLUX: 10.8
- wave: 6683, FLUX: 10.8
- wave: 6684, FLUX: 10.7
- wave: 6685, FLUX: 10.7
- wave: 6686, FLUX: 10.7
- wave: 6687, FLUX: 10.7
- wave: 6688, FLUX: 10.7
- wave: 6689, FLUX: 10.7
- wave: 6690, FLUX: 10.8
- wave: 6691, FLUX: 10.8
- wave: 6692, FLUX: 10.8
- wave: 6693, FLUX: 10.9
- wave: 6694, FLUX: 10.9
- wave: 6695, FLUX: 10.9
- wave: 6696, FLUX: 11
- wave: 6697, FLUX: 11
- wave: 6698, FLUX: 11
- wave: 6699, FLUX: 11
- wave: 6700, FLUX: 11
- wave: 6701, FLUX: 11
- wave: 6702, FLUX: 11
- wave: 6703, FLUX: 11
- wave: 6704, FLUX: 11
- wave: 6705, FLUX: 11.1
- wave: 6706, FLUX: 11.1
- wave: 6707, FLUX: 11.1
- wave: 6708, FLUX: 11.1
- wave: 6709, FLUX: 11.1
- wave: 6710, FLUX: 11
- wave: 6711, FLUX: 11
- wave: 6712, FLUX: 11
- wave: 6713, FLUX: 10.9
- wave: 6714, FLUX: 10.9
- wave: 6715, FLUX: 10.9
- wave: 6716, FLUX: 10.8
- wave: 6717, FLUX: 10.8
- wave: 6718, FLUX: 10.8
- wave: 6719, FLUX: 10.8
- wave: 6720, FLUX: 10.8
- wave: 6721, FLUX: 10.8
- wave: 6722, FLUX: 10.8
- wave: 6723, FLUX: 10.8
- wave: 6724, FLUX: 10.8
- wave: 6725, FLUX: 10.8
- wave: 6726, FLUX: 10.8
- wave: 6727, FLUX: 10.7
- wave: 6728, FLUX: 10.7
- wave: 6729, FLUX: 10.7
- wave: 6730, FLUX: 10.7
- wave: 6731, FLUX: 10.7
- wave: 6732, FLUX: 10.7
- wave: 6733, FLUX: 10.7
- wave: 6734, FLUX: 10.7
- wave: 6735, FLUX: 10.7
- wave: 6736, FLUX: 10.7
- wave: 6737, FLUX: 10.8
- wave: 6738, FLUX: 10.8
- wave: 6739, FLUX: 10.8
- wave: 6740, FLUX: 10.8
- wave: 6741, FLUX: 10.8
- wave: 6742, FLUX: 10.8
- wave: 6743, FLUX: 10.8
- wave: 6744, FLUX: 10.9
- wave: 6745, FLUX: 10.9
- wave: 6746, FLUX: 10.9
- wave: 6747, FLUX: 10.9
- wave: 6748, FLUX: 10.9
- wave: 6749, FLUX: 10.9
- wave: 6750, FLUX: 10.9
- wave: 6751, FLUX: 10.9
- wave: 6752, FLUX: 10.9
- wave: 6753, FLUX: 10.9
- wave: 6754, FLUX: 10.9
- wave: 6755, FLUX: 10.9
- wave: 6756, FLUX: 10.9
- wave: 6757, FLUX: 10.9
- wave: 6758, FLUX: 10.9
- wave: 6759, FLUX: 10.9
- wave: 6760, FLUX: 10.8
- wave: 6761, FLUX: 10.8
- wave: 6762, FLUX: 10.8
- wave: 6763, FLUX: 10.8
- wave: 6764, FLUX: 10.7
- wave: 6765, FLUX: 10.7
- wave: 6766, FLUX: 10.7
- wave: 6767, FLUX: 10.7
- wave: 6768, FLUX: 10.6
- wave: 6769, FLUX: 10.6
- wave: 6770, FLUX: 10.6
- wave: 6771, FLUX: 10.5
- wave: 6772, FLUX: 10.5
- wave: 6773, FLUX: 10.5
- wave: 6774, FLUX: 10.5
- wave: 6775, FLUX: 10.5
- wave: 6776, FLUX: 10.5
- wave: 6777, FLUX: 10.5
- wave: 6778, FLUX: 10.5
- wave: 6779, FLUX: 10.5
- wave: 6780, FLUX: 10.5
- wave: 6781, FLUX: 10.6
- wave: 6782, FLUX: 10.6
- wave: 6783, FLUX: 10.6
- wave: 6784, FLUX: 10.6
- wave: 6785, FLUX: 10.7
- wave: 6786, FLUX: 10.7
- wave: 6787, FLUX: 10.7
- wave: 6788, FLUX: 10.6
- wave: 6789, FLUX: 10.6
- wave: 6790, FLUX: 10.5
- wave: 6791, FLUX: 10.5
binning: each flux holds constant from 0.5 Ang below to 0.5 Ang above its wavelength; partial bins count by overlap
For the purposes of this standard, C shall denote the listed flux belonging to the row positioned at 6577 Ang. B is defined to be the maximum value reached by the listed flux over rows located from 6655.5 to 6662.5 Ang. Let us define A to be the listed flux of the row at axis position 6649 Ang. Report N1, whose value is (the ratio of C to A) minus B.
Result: -9.9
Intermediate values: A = 11.1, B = 10.9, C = 11.5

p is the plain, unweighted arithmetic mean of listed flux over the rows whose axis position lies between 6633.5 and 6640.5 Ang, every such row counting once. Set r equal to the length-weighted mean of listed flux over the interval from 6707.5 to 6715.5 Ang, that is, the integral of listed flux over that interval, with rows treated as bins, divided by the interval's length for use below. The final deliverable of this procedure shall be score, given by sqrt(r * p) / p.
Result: 1.00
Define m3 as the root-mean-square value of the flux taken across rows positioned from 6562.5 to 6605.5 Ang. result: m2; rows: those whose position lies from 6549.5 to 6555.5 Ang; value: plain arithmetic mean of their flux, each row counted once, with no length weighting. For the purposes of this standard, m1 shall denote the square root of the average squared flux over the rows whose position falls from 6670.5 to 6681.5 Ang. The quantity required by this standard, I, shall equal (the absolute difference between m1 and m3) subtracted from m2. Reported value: 11.2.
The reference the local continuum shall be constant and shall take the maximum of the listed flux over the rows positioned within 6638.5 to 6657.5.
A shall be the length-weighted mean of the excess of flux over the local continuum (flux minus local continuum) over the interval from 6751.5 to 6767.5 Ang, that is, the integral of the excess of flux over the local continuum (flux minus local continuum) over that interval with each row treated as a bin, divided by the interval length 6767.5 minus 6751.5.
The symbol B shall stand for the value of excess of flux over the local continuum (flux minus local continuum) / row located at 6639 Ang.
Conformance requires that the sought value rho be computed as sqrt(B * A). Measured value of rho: 0.2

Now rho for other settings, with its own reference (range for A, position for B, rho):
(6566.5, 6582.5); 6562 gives 0.7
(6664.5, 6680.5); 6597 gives 0.0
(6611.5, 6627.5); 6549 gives 0.2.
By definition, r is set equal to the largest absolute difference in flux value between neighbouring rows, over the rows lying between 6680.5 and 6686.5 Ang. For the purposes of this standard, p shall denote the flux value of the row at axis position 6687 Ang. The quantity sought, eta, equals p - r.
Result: 10.6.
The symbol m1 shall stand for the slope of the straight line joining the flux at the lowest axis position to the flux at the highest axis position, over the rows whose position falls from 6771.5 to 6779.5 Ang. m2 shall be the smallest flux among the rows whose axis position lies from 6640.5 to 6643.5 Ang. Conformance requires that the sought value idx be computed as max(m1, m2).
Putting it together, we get 11.1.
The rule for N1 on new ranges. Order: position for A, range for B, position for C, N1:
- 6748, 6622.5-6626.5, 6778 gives -10.2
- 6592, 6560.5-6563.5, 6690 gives -10.9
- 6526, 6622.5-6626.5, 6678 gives -10.3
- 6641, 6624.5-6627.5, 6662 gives -10.2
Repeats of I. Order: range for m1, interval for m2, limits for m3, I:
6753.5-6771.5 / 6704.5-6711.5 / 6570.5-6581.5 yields 10.2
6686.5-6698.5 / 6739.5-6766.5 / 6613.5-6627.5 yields 10.5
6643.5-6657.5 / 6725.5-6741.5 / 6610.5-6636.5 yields 10.7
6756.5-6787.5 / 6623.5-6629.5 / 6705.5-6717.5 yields 10.8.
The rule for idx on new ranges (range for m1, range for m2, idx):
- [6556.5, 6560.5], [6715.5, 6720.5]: 10.8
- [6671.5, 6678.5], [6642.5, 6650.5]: 11.0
